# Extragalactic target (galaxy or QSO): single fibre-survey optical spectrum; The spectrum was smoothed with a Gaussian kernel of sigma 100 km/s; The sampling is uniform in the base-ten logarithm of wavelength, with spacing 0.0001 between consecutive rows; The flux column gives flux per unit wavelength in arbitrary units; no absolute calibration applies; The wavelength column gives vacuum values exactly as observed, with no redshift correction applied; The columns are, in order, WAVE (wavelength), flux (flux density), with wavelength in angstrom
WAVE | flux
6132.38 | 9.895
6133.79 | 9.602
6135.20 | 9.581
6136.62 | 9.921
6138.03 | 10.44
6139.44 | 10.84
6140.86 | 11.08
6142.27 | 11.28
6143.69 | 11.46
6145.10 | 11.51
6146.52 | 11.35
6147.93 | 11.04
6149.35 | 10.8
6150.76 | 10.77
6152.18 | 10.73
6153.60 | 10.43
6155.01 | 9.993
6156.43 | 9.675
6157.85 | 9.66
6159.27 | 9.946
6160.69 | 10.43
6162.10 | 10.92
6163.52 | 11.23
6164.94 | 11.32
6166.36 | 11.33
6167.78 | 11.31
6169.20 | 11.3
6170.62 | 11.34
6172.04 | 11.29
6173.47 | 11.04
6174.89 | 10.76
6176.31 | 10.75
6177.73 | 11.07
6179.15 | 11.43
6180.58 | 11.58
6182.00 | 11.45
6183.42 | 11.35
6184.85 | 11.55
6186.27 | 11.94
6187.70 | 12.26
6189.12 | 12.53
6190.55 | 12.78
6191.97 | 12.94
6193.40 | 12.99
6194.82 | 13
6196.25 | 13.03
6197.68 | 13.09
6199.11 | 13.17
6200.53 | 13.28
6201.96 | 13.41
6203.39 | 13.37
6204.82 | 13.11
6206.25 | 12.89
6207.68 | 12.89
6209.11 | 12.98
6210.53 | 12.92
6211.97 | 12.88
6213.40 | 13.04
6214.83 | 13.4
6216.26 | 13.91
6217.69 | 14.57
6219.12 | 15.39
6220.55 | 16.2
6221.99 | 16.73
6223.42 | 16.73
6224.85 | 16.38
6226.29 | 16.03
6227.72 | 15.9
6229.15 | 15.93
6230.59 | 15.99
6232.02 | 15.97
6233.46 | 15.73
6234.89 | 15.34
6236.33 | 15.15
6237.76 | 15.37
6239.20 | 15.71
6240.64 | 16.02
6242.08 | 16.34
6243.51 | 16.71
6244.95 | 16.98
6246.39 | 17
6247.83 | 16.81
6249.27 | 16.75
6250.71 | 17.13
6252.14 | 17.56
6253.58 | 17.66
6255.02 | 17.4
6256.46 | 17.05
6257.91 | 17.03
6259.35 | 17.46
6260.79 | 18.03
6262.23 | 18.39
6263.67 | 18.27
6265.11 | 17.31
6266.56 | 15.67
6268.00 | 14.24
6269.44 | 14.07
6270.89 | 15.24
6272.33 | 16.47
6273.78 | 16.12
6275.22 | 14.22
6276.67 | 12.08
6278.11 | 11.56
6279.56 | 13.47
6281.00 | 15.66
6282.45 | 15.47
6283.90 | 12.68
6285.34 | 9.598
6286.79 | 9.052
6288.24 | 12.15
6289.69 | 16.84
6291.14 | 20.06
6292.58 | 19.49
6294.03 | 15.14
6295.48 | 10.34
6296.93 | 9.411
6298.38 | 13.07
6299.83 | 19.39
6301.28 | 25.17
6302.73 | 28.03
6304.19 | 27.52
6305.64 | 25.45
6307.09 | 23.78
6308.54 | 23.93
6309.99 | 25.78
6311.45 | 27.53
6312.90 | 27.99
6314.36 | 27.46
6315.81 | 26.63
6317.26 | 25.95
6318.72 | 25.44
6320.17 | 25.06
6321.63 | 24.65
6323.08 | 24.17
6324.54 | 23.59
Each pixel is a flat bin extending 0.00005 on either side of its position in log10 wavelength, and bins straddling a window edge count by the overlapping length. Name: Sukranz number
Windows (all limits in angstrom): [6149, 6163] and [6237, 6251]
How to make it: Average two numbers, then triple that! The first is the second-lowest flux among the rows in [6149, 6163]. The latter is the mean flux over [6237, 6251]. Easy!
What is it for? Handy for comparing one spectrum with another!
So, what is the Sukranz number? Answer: 39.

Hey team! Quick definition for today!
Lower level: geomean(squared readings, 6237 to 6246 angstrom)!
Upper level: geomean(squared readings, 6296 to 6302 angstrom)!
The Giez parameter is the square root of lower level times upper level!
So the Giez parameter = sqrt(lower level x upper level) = 253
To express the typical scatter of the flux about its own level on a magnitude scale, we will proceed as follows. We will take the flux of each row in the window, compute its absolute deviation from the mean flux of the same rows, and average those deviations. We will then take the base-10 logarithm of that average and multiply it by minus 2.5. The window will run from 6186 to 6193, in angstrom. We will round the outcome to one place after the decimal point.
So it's 1.3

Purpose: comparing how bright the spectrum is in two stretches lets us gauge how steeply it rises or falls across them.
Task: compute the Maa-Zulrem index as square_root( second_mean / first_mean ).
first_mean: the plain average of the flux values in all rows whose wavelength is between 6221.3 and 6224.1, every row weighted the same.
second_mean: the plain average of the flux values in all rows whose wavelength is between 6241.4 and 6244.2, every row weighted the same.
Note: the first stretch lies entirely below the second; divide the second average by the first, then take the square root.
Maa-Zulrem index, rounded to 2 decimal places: 0.99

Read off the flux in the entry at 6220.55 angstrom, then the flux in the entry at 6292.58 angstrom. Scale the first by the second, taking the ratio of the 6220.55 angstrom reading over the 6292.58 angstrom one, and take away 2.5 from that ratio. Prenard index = -1.67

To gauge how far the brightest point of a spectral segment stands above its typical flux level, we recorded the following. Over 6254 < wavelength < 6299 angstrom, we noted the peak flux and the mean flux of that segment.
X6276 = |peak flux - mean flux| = 5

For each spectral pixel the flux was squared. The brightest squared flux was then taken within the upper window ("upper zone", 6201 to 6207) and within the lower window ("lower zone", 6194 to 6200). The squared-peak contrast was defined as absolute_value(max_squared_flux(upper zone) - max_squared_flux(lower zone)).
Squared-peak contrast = 6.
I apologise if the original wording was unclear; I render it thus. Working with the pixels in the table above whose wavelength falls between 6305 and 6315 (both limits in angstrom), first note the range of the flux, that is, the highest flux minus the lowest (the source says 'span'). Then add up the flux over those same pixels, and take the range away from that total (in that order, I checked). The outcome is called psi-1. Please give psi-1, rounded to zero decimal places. 178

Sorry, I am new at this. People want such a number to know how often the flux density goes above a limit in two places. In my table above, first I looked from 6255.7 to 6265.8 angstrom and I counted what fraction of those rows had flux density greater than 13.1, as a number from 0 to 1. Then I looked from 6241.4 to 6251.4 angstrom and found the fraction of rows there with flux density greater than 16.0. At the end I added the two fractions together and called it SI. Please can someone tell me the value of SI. 2.0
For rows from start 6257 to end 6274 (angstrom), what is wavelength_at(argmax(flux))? 6262.23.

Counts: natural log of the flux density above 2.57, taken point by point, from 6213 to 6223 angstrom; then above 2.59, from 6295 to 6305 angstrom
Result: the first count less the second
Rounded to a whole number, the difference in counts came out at 2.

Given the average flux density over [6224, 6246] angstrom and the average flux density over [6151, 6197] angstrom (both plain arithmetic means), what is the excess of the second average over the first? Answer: -4.6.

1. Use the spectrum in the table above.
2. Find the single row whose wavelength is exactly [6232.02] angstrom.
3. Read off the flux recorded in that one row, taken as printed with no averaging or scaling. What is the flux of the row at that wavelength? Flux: 15.97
